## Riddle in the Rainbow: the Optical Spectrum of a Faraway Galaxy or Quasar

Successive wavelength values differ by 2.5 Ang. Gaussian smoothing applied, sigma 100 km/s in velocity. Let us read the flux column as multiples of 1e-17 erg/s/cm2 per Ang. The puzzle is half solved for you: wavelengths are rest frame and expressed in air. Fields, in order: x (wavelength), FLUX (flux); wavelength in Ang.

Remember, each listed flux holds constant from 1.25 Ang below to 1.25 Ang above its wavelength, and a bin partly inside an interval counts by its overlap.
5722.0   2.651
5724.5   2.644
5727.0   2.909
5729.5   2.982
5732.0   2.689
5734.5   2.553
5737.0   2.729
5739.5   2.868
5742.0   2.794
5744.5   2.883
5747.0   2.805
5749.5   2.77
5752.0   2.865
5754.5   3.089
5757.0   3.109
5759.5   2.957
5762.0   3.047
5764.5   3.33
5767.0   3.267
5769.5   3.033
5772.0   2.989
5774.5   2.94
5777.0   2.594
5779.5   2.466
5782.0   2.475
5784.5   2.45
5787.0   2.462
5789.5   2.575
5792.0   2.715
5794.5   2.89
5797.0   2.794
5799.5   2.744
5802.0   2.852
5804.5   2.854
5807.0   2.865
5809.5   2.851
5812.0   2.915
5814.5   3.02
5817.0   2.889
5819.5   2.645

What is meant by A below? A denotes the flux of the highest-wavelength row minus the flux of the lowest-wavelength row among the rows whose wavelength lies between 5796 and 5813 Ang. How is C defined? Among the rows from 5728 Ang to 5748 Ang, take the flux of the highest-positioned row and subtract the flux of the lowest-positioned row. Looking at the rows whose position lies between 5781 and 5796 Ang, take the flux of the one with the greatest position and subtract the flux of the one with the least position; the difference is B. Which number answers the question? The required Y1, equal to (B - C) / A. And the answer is 4.9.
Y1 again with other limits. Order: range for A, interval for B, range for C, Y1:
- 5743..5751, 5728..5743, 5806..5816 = 3.0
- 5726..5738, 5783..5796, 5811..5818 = -2.6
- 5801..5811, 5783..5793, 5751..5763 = -83.0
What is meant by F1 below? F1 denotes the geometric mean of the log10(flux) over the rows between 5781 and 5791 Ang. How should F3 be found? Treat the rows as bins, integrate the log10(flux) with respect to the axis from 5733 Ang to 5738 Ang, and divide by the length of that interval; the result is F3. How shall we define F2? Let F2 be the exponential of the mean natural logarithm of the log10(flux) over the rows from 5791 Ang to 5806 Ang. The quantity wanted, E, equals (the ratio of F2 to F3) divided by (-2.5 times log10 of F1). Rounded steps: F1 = 0.396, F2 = 0.45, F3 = 0.42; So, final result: 1.06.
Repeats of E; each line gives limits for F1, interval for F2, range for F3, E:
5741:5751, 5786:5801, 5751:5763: 1.03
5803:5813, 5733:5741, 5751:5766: 1.05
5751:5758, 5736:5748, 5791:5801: 1.26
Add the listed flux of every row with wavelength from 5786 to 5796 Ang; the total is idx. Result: 11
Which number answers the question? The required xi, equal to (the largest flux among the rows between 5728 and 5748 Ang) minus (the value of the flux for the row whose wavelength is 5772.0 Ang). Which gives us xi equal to -0.01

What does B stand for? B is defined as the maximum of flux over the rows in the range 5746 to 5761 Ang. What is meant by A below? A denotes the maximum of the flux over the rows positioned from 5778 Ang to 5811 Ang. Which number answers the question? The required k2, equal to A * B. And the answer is 9.0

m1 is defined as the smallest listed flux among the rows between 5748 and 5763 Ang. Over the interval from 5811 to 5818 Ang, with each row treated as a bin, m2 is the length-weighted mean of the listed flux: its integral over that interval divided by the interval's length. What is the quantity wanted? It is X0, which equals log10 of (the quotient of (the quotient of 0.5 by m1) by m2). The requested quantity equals -1.21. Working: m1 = 2.77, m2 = 2.94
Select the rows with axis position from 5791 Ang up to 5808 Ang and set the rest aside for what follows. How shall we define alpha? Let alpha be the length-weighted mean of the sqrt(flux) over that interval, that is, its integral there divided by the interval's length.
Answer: 1.68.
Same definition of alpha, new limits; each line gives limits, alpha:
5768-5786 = 1.64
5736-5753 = 1.68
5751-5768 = 1.76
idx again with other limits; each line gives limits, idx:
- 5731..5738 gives 8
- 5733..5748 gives 17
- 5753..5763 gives 12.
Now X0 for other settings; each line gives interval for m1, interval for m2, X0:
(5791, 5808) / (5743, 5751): -1.19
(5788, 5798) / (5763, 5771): -1.22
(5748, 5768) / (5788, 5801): -1.18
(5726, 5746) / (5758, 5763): -1.19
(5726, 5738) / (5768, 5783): -1.15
